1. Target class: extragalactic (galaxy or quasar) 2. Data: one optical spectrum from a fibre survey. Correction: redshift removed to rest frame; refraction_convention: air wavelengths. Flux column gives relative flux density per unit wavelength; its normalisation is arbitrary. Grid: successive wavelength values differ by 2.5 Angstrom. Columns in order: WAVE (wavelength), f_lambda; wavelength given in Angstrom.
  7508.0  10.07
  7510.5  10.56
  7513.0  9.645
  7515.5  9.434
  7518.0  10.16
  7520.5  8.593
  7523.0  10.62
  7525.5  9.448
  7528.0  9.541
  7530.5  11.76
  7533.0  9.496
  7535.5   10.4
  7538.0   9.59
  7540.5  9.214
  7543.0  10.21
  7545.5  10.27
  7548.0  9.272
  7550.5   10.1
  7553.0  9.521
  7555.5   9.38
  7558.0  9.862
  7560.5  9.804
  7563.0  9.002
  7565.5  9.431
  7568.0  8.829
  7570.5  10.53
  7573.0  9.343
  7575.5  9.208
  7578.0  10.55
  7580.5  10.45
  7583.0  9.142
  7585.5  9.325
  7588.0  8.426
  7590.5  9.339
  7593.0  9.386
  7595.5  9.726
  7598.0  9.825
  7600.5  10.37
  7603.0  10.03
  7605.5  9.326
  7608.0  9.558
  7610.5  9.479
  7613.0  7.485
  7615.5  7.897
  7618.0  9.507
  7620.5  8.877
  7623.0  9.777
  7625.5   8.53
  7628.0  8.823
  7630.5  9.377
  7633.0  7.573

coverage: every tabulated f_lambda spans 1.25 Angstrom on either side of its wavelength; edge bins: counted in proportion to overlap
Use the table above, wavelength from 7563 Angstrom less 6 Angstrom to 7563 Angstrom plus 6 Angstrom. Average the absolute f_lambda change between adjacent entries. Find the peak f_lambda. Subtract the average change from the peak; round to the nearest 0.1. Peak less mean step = 9.4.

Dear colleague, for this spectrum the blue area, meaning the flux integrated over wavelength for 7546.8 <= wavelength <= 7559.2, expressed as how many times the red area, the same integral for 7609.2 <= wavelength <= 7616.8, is 1.9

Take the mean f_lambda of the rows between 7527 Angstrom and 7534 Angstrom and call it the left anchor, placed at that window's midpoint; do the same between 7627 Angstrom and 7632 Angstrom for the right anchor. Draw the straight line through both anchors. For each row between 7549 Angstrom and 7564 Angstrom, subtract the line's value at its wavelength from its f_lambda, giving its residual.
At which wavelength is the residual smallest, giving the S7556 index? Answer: 7563.0 Angstrom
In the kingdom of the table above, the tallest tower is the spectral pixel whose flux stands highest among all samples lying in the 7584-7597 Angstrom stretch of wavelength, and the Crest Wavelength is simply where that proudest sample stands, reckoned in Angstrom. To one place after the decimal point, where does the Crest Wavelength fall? 7595.5 Angstrom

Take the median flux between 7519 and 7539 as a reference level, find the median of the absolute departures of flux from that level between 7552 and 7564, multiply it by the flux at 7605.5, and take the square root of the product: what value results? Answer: 1.5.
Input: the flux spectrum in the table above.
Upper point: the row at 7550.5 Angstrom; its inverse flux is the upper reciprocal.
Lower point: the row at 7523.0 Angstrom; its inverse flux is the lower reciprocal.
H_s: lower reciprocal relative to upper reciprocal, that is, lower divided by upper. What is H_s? 0.95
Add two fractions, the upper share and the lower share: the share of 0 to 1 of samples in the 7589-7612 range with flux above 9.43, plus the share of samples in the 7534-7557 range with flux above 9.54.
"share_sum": 1.22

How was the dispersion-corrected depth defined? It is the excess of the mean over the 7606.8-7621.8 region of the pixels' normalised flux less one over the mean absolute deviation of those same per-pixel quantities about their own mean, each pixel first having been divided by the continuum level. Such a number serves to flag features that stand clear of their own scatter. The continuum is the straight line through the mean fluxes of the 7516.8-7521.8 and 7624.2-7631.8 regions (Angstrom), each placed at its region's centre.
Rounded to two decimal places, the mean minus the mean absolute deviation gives -0.10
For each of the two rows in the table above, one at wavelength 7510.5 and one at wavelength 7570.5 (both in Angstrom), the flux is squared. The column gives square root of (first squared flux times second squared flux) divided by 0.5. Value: 222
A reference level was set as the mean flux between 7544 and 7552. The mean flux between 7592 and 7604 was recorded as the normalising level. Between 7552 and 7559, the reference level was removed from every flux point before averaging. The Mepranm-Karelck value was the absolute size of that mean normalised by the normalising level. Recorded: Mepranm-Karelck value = 0.030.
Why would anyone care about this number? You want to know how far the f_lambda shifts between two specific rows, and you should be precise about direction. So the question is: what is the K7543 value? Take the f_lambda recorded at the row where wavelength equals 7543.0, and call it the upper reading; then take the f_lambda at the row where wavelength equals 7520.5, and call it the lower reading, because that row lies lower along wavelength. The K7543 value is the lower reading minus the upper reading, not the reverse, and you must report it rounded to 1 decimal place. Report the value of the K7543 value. -1.6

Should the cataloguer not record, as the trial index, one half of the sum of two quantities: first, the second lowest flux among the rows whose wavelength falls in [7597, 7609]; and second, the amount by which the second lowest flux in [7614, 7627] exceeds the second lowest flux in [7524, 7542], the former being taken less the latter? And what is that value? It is 4.32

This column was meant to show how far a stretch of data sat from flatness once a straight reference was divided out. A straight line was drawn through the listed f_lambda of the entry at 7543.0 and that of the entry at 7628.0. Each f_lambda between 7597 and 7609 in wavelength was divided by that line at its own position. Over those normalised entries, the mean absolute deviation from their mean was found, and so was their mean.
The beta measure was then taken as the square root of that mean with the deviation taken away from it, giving 1.02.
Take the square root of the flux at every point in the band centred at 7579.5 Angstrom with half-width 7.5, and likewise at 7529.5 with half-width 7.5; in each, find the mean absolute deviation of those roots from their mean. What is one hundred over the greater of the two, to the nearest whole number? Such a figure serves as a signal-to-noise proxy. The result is 897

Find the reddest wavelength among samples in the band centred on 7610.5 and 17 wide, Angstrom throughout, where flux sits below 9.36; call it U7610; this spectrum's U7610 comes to 7615.5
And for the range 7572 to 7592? 7590.5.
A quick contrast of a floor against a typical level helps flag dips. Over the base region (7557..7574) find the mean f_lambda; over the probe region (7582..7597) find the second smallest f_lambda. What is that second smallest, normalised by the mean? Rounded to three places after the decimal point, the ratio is 0.958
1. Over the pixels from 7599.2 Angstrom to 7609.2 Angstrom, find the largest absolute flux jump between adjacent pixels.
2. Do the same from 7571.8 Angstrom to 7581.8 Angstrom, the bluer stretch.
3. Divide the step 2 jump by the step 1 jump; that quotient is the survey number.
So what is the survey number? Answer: 1.9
